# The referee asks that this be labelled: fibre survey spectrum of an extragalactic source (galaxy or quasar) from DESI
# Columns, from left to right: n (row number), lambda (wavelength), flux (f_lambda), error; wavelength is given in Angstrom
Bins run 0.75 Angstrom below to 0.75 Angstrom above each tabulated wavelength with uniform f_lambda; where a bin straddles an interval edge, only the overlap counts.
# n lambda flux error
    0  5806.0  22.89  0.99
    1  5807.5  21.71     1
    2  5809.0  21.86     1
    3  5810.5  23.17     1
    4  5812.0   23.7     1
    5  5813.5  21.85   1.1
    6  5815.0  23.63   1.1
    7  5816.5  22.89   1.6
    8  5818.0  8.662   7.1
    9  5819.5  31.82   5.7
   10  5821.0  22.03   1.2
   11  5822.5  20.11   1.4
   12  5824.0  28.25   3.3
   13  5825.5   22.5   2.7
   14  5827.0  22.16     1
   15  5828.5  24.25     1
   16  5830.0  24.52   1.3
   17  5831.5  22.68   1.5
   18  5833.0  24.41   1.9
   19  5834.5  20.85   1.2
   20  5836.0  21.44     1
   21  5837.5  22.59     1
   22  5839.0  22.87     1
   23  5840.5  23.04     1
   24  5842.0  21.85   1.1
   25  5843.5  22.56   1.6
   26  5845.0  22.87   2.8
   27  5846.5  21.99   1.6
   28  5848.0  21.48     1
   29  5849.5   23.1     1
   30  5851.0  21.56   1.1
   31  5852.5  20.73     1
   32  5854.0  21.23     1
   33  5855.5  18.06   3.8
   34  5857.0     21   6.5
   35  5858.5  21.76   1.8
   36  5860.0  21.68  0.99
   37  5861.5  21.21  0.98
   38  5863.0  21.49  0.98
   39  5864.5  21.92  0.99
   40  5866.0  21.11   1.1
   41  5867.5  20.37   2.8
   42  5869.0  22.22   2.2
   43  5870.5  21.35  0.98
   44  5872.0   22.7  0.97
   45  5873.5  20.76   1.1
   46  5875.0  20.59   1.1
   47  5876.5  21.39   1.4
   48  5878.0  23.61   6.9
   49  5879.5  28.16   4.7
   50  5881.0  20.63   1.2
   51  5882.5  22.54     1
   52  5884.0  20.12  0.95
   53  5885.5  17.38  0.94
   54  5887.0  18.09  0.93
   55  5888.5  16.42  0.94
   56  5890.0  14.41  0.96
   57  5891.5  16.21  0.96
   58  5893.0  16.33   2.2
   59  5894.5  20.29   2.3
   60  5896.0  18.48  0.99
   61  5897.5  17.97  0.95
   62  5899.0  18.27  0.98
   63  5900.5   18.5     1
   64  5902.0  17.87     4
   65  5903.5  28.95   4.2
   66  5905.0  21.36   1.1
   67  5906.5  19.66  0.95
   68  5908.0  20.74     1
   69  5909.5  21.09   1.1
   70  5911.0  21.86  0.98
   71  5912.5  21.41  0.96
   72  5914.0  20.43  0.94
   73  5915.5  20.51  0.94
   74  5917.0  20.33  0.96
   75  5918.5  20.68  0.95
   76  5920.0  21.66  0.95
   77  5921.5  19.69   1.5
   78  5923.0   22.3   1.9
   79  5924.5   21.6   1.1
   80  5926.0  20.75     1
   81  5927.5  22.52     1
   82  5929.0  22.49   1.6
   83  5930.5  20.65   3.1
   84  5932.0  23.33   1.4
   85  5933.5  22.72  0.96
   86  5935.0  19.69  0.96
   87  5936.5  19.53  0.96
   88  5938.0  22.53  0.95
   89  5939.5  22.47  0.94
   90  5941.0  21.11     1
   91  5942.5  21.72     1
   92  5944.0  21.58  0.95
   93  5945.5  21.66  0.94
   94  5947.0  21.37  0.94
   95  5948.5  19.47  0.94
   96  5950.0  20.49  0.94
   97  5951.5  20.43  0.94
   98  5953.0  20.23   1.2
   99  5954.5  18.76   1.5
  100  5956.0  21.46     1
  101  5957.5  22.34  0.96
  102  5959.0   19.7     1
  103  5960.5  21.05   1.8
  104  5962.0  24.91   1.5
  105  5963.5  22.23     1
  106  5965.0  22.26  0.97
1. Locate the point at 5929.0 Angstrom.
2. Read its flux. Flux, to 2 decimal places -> 22.49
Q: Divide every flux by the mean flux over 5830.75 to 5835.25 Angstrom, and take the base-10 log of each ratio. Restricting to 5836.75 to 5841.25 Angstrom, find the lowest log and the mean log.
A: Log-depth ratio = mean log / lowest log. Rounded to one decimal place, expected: -3.3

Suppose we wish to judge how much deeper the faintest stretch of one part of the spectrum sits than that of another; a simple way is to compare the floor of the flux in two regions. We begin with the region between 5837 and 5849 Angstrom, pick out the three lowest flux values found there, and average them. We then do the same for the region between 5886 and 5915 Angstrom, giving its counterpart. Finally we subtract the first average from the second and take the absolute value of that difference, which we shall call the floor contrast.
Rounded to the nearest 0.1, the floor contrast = 6.1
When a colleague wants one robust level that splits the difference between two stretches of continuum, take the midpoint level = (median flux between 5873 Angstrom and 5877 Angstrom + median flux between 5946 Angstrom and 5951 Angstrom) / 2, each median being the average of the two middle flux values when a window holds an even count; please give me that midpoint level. 20.6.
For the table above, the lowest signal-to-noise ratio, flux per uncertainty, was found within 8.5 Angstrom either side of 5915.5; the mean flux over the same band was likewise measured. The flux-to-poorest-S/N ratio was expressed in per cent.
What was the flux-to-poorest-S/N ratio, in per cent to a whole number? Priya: 179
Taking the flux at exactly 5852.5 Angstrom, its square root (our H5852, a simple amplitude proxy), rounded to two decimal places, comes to 4.55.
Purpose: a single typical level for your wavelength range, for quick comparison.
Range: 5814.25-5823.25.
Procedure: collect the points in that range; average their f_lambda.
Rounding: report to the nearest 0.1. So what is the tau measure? 21.5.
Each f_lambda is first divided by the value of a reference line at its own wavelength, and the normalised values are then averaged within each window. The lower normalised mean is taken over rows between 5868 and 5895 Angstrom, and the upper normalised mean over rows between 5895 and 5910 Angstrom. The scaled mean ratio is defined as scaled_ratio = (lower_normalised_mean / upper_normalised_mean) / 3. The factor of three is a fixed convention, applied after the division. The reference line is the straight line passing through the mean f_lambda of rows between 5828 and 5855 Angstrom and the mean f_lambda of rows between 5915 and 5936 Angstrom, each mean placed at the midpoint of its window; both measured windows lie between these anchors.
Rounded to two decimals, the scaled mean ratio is 0.33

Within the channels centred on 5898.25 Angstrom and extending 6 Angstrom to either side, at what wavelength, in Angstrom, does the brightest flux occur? 5903.5 Angstrom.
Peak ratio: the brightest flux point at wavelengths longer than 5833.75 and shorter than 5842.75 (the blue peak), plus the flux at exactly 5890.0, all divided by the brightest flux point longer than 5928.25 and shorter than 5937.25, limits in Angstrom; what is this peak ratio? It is 1.61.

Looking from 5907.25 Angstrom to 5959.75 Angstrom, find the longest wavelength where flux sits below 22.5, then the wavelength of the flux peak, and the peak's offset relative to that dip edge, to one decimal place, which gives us -27.0 Angstrom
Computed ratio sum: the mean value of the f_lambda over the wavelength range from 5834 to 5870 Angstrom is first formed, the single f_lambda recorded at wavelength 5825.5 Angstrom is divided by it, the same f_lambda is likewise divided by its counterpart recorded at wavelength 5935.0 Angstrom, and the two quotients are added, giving 2.18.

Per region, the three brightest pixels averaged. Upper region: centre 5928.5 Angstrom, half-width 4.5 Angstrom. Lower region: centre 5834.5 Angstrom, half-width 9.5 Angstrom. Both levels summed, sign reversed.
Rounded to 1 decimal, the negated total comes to -47.2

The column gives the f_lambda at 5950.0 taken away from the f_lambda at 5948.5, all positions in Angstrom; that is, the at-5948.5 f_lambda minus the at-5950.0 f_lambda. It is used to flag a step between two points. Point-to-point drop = -1.0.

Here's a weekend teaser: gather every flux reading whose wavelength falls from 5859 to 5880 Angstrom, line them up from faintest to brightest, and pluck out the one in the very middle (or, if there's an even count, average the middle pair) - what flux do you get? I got 21.4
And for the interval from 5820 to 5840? 22.6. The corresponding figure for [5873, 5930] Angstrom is 20.6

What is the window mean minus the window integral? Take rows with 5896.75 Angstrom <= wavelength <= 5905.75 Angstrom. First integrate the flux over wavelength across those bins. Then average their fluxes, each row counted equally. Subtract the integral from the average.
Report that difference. -164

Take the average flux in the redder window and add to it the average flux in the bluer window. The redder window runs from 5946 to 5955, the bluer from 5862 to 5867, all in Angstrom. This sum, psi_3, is 41.6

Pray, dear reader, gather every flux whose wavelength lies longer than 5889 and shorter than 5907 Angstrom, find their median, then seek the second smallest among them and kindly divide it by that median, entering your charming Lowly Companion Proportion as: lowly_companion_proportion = 0.882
